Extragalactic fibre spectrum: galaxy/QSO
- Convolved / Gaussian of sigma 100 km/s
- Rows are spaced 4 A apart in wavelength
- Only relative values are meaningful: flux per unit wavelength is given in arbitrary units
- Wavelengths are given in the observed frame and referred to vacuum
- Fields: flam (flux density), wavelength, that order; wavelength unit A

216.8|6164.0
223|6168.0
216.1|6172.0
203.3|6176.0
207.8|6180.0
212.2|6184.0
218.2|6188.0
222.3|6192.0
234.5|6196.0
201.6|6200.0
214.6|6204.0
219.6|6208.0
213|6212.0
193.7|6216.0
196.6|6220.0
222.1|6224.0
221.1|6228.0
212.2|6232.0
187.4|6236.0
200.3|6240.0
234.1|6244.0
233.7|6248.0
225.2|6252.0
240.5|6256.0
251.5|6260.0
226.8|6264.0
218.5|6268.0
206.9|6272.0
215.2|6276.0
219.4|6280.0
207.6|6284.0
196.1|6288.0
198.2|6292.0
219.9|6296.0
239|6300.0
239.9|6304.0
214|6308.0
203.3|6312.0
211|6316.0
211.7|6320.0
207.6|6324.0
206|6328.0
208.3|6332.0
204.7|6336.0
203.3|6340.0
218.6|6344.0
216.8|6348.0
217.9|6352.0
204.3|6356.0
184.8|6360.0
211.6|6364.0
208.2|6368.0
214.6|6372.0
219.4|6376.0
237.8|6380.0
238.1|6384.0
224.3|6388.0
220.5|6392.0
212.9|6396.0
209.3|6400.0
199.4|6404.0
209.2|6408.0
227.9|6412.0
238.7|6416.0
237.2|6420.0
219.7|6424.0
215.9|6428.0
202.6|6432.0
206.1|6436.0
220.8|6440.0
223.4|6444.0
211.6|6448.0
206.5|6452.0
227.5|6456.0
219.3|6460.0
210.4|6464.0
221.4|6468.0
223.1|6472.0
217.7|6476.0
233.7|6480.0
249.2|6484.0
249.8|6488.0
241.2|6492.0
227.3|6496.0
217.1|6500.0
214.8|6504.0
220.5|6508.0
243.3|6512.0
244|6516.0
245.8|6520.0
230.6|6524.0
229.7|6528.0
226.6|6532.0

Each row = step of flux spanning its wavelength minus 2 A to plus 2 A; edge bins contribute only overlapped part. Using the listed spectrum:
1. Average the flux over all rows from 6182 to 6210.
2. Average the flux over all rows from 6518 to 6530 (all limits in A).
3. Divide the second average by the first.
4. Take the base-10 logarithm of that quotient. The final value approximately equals 0.034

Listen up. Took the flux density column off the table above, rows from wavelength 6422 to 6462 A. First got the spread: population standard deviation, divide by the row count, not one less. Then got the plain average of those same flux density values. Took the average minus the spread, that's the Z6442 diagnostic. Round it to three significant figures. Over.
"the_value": 207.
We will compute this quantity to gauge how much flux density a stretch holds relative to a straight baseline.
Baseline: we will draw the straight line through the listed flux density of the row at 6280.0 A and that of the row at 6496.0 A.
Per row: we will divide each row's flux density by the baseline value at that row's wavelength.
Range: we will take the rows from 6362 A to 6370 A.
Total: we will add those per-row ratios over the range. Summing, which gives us 1.89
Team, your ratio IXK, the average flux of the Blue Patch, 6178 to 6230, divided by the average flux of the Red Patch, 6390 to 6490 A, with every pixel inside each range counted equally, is 0.969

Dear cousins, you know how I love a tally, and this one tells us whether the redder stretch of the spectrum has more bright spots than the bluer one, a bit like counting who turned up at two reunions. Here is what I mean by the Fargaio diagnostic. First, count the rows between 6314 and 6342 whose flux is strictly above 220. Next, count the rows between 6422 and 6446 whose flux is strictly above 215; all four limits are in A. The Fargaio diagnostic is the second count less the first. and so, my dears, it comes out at 4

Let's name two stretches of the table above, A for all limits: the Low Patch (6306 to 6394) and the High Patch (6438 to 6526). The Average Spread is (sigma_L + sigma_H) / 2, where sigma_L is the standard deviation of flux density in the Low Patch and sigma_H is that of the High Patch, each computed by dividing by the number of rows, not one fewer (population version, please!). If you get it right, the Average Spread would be 12.1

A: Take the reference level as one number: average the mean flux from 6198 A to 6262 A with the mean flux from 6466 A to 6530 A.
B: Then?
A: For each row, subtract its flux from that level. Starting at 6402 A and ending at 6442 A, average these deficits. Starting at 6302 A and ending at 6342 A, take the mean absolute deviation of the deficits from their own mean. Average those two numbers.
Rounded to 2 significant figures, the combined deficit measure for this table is 6.5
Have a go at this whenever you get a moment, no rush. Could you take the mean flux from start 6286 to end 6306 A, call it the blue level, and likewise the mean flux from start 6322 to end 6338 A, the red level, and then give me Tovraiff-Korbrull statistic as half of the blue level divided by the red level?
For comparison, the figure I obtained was 0.529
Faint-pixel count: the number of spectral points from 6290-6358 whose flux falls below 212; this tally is 10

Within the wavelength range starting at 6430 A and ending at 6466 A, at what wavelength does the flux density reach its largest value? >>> 6456.0 A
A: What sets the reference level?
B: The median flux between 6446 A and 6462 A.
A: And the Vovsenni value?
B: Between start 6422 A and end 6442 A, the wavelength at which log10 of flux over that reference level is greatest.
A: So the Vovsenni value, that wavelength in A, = 6440.0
